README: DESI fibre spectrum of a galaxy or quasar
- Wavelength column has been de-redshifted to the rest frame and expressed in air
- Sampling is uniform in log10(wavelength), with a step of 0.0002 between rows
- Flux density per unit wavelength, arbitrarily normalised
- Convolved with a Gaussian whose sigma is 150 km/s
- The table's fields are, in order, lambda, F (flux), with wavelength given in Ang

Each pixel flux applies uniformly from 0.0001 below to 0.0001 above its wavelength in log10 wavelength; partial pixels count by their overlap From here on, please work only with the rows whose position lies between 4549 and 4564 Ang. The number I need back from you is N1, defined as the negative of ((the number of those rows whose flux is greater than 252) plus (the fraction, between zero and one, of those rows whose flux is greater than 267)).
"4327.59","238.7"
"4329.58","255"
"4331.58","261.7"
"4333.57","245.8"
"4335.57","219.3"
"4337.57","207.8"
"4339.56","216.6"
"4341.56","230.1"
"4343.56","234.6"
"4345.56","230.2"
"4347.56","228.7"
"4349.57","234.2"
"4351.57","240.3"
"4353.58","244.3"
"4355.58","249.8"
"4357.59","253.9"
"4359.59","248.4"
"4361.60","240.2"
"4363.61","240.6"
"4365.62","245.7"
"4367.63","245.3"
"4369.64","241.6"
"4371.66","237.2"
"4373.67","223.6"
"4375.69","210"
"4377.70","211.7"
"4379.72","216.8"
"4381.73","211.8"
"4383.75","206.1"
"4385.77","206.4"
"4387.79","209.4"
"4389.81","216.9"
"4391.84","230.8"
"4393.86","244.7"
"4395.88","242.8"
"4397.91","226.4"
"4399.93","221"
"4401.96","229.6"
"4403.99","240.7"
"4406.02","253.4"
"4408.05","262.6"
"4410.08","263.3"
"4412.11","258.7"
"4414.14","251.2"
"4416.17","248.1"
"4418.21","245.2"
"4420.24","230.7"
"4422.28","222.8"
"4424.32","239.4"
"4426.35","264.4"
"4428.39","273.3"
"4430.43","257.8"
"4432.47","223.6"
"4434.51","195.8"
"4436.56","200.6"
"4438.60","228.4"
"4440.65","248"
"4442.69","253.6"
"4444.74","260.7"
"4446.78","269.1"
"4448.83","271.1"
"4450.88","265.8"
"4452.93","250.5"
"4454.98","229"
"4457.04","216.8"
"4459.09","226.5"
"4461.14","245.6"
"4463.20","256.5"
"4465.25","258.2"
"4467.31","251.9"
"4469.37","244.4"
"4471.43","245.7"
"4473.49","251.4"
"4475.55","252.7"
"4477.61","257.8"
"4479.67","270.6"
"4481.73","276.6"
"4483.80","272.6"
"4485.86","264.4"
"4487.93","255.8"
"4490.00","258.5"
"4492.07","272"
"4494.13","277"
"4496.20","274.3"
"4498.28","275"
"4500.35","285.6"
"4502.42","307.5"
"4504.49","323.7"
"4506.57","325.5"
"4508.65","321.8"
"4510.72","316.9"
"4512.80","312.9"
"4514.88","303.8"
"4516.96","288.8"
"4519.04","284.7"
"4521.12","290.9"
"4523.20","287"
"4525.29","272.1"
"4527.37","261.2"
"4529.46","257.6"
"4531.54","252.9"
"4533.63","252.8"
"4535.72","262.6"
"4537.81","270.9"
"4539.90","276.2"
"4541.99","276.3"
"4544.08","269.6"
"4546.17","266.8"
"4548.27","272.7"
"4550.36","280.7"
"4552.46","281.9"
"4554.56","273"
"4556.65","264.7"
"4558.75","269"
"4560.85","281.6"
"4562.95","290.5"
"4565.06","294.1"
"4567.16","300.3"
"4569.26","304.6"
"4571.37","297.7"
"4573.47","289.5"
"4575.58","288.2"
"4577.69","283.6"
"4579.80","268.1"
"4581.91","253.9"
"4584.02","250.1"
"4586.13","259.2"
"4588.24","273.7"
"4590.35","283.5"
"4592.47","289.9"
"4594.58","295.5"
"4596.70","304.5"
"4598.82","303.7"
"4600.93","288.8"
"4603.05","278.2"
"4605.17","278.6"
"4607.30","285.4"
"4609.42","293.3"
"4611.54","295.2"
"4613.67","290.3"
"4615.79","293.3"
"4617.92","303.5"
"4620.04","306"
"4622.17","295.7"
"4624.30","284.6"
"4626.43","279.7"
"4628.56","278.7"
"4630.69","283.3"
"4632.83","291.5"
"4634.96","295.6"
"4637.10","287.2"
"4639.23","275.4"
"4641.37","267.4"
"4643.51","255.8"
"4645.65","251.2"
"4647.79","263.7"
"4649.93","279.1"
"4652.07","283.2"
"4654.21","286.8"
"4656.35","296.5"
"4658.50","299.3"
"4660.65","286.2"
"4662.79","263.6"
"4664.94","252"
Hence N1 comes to -7.9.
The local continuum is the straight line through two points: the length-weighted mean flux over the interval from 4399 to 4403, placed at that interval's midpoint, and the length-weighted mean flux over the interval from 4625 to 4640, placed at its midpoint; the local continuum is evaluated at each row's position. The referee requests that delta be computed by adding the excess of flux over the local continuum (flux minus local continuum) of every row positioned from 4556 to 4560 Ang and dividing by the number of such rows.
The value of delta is 1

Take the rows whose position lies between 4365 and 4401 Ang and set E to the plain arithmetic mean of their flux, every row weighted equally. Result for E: 225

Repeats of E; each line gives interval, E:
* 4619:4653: 280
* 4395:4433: 245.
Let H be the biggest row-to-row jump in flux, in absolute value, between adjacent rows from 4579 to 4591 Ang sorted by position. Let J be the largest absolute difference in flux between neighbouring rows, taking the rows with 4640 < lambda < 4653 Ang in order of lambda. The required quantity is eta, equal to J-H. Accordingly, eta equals 0.9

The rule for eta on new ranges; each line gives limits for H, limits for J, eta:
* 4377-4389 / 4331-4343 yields 20.8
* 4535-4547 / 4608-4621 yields 1.9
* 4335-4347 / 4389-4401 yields 2.9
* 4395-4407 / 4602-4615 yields -8.5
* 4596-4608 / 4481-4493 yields -1.4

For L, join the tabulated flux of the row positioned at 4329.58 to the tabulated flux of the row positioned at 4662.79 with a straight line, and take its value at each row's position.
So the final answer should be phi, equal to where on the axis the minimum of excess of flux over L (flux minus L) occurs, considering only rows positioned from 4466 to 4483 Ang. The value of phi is 4469.37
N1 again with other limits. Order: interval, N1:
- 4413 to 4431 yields -3.1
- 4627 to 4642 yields -8.0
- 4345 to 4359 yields -1.0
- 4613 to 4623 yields -6.0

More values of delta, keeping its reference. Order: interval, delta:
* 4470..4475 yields 5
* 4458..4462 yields -4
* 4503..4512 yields 69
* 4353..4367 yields 32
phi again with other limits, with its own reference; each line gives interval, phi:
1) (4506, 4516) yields 4514.88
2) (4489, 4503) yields 4490.00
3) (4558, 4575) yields 4558.75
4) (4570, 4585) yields 4584.02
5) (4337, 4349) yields 4337.57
